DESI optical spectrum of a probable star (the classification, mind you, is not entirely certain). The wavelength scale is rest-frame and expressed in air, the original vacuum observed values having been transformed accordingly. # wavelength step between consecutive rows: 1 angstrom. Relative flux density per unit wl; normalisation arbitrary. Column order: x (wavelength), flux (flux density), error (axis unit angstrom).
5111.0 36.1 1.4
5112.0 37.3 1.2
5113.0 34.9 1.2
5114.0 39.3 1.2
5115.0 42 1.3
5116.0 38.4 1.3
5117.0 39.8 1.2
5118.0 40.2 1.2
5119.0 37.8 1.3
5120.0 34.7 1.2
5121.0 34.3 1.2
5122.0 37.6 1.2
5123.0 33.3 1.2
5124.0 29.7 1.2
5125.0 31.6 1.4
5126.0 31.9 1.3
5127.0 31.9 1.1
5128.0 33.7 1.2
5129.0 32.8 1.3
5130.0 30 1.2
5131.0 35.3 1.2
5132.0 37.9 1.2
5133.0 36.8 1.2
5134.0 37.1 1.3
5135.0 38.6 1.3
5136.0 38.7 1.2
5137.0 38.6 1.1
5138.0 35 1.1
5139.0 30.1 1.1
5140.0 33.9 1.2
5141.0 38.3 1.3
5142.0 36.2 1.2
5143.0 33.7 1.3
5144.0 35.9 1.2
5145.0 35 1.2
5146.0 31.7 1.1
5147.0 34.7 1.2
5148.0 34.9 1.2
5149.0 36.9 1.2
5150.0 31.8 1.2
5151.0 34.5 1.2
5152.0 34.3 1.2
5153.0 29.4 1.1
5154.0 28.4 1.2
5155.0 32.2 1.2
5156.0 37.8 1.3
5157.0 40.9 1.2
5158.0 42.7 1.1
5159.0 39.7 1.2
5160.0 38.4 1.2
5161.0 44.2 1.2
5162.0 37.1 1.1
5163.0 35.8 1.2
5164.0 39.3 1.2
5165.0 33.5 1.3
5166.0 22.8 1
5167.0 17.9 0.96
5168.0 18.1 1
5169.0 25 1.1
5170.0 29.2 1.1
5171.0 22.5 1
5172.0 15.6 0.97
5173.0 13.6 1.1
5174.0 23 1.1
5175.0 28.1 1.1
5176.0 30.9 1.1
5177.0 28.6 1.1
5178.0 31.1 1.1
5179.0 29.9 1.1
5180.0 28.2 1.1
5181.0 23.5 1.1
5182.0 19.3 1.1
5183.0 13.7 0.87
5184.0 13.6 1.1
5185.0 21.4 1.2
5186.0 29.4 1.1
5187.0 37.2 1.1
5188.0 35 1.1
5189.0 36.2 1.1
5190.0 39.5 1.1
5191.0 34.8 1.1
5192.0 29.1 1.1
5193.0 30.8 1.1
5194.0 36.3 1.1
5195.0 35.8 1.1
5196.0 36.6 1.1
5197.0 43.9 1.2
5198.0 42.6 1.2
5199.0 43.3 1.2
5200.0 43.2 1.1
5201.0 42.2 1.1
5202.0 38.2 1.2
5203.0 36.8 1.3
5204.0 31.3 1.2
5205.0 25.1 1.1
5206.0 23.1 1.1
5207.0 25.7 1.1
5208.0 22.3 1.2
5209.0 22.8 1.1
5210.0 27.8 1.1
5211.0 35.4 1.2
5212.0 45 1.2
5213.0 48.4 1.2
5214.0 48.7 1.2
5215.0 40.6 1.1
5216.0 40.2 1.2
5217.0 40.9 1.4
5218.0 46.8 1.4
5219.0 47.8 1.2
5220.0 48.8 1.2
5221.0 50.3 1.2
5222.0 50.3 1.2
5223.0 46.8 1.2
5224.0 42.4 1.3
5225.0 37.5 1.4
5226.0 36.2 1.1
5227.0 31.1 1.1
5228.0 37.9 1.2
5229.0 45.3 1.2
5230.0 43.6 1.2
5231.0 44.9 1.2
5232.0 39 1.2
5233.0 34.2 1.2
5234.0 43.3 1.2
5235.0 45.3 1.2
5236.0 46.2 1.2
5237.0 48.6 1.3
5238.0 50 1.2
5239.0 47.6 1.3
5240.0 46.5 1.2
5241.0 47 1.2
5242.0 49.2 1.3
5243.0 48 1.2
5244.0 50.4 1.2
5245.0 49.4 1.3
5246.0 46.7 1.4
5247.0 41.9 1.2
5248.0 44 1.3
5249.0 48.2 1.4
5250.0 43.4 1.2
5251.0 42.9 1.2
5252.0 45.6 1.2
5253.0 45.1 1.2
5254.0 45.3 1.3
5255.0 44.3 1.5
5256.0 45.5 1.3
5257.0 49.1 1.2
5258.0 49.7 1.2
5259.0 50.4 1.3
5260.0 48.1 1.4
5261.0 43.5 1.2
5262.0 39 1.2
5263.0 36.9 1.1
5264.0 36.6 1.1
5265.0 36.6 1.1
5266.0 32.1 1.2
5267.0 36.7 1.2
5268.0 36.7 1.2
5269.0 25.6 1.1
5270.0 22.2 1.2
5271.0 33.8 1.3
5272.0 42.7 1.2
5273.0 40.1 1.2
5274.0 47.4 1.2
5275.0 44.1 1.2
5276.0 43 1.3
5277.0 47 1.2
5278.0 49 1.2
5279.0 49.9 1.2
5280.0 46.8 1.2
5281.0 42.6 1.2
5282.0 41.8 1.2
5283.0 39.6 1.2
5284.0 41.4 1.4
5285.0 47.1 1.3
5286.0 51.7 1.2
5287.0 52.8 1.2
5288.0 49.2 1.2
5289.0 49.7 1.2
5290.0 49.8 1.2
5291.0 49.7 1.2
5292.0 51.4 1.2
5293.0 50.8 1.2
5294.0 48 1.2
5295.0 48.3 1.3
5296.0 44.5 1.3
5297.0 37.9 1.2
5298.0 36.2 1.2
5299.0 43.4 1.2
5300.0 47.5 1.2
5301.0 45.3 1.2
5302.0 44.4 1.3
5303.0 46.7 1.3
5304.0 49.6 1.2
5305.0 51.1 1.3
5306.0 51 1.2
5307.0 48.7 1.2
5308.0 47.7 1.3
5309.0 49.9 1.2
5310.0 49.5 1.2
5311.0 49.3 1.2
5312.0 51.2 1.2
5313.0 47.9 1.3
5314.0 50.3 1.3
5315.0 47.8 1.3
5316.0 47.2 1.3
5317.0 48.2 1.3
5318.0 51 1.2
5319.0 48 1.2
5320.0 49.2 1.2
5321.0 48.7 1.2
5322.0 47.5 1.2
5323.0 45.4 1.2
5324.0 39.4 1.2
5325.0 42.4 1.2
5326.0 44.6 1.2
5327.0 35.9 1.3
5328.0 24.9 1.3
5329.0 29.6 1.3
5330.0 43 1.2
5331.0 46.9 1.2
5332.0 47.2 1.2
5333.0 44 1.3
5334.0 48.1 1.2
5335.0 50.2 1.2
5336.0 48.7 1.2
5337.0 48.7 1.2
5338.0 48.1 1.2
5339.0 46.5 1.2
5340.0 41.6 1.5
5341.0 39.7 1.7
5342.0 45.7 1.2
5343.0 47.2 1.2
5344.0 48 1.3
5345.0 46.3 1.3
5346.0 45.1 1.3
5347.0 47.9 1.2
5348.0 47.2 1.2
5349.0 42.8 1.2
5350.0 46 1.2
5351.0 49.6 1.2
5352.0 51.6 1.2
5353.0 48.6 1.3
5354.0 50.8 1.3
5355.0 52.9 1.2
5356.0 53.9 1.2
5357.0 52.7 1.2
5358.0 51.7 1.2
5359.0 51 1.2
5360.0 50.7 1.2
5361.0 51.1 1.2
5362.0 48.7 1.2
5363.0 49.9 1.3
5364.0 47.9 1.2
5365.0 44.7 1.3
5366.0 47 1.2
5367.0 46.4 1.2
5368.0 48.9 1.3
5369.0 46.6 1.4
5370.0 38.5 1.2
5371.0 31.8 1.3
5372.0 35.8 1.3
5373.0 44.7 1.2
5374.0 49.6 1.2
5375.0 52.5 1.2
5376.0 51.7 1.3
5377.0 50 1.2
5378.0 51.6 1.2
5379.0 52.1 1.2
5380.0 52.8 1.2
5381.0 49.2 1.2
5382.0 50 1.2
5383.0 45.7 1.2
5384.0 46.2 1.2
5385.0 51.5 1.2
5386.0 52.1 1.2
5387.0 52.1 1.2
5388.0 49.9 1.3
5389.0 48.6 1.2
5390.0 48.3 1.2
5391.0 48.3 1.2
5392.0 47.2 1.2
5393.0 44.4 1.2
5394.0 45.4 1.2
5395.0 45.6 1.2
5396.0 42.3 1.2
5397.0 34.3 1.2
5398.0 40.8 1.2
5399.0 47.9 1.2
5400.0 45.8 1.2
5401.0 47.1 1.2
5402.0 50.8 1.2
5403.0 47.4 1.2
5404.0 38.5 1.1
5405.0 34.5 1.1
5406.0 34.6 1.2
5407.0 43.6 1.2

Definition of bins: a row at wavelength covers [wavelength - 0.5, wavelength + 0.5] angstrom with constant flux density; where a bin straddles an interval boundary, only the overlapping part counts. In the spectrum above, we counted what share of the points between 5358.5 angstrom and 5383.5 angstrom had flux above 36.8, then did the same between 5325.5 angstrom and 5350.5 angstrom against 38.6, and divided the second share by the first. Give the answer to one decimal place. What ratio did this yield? 1.0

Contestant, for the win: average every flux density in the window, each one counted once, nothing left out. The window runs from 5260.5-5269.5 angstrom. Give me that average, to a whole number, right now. 36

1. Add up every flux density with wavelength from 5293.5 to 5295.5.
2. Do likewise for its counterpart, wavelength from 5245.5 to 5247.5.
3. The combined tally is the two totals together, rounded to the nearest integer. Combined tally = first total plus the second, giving 185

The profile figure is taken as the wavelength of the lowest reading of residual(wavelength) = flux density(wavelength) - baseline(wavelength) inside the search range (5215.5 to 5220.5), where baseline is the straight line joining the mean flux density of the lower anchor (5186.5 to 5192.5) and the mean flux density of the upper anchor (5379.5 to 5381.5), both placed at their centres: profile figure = 5216.0 angstrom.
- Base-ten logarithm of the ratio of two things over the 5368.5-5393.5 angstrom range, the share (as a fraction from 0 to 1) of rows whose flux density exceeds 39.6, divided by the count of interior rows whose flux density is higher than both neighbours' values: -0.53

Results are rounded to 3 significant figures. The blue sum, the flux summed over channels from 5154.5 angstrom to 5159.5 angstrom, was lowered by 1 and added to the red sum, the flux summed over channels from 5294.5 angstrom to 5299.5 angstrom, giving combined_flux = 403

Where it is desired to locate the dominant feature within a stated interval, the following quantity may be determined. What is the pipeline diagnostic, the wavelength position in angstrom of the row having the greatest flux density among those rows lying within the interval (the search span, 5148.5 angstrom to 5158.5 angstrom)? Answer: 5158.0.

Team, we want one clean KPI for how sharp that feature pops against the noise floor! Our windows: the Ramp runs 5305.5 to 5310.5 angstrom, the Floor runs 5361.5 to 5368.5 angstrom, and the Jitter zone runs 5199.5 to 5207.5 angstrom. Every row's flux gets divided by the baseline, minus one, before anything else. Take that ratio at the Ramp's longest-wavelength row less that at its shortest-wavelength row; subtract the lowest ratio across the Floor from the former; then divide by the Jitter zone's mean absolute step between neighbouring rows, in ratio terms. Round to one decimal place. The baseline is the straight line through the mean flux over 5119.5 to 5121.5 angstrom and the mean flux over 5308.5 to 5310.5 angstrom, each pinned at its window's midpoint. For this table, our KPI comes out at 1.7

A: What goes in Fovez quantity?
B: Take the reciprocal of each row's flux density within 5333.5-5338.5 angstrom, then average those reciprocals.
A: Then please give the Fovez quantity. 0.0205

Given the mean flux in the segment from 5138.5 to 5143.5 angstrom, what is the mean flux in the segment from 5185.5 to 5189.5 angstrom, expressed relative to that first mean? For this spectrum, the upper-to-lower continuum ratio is 1.00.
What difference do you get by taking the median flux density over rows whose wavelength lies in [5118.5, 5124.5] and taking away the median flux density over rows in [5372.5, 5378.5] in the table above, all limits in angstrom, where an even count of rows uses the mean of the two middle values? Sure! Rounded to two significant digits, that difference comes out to -16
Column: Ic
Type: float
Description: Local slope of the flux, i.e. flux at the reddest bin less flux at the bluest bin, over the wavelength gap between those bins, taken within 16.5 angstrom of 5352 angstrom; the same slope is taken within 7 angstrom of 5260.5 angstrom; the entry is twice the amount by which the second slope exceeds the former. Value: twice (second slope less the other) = -1.3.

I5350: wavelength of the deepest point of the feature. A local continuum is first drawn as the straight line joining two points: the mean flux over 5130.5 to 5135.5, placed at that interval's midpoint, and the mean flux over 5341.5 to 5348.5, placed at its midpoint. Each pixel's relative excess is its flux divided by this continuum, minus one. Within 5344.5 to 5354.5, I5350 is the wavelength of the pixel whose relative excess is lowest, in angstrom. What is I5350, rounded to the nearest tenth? 5349.0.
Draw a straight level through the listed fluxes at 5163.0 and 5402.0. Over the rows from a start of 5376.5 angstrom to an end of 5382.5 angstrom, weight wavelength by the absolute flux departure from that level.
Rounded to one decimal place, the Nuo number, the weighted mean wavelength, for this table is 5379.1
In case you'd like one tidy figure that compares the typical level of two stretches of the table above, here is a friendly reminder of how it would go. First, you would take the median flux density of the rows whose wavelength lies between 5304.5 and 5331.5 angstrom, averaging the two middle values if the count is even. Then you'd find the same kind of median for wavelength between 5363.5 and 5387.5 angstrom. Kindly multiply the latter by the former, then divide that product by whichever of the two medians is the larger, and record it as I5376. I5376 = 48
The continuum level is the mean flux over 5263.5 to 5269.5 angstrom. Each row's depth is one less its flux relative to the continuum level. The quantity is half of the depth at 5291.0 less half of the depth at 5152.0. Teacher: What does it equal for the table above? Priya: -0.226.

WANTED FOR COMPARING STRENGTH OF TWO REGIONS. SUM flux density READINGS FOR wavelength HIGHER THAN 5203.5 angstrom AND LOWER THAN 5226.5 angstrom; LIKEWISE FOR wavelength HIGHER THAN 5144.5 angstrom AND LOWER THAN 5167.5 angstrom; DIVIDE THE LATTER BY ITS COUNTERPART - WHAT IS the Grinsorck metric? 0.898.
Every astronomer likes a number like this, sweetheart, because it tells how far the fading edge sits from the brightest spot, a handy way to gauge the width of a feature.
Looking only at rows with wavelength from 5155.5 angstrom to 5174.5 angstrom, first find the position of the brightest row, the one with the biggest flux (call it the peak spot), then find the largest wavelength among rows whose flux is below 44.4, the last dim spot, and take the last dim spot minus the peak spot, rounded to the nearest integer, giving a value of 13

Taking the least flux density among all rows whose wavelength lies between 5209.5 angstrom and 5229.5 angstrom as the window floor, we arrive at 27.8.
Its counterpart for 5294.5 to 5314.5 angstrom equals 36.2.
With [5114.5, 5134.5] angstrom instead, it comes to 29.7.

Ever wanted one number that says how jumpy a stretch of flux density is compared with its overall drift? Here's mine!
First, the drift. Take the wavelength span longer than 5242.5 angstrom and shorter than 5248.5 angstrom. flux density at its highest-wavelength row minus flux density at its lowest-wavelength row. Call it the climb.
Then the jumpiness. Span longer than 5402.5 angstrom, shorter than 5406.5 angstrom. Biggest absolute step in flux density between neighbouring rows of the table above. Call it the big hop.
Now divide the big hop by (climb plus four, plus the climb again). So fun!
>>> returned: -2.2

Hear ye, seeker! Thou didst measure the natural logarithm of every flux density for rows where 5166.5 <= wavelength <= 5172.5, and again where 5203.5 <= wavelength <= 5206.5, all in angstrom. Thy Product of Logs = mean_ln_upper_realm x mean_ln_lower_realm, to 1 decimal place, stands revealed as 9.9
